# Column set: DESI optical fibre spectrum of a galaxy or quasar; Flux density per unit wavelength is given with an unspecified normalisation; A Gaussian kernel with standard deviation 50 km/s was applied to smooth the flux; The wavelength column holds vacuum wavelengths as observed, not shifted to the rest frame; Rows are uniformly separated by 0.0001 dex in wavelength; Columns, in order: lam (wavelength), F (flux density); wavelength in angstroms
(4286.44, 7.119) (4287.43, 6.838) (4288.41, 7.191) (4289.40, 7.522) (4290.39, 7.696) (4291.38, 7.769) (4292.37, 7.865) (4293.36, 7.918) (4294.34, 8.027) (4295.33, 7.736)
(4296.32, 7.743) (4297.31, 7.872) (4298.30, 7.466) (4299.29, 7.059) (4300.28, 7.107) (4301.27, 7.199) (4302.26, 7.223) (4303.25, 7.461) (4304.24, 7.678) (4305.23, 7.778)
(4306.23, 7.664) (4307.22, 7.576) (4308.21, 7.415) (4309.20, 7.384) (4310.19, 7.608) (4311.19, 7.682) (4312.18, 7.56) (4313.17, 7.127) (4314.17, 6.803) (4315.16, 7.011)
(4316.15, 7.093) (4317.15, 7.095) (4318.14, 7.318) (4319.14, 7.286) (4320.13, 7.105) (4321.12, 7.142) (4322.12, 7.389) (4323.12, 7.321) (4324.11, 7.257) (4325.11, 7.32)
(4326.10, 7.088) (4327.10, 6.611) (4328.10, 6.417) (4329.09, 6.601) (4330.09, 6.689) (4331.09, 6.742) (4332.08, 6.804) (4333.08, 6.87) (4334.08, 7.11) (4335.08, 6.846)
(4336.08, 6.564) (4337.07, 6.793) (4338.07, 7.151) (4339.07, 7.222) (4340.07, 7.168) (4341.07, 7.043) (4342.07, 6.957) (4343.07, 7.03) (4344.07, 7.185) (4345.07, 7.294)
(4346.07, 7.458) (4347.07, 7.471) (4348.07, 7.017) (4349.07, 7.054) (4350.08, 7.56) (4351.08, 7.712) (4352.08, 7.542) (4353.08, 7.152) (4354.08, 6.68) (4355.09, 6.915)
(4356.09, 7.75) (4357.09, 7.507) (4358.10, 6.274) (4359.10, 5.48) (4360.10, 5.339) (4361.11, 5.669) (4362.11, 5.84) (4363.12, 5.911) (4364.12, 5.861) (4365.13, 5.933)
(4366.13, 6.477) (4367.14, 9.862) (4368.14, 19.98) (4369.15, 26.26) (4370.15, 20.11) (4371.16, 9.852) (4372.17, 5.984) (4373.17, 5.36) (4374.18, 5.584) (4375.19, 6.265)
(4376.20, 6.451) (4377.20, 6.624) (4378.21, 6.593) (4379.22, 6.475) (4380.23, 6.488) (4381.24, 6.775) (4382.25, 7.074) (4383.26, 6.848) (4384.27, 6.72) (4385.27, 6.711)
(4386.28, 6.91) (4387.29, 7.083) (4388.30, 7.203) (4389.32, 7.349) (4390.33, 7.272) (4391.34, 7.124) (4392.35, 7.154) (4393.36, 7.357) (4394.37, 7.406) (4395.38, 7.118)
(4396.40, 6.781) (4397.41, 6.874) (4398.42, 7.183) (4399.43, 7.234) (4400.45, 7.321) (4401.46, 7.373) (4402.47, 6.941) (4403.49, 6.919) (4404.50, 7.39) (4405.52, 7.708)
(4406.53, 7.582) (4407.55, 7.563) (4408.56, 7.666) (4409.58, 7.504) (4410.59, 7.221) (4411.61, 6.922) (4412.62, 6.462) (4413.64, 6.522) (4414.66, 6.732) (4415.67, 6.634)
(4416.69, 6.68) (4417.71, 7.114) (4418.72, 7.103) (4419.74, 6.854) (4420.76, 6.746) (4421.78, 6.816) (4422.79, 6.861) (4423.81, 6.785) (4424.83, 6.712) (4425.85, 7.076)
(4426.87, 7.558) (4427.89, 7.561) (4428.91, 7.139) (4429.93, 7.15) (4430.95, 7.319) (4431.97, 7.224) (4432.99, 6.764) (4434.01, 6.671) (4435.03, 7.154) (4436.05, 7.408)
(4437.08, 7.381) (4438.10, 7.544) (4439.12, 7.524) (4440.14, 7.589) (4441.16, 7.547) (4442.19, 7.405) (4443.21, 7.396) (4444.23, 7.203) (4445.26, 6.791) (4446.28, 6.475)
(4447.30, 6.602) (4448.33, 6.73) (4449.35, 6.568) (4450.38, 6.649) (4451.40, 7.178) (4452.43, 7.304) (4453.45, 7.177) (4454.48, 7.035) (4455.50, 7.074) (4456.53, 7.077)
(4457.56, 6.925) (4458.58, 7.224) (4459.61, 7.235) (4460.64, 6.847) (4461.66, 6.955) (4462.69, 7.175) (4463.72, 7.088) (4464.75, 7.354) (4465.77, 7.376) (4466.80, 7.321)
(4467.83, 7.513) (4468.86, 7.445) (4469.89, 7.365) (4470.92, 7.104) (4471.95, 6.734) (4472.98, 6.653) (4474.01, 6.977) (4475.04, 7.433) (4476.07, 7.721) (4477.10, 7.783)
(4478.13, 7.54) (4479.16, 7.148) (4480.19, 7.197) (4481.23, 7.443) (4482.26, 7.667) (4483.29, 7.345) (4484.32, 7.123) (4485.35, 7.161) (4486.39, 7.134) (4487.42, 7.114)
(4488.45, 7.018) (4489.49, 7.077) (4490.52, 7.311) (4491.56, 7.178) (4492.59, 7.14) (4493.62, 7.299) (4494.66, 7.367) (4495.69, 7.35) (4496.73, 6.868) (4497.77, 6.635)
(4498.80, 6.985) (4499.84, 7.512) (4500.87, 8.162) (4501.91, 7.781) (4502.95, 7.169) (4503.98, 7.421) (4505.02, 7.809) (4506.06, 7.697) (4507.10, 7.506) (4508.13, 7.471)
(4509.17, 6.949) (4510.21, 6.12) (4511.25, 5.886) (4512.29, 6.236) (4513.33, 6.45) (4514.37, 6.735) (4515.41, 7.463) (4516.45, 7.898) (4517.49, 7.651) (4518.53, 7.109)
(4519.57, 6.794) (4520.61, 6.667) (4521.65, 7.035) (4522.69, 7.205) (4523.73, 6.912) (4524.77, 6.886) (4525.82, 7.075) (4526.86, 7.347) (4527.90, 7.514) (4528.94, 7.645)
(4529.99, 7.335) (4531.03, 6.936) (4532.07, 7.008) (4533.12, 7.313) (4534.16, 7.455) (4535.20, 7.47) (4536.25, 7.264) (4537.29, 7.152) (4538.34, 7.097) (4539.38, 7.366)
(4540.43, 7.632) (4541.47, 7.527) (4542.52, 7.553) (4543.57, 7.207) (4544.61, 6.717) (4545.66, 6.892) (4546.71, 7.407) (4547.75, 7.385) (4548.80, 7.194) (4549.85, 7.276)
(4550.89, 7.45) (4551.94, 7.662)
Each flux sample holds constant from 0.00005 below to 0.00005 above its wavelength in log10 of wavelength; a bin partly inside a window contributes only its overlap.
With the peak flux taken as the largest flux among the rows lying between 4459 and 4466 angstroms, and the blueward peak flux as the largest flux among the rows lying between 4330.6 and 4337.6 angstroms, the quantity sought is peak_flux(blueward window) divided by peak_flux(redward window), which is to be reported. 0.96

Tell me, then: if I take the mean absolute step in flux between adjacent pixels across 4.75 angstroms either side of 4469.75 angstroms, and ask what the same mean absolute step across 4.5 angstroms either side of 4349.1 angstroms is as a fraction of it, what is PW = 1.32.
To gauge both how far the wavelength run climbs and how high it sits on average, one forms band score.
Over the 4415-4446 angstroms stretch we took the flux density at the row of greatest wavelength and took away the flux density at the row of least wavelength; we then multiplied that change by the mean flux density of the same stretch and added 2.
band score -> 3.1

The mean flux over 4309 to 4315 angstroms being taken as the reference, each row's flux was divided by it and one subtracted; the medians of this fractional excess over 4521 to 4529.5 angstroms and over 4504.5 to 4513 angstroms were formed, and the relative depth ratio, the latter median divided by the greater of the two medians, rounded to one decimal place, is 1.0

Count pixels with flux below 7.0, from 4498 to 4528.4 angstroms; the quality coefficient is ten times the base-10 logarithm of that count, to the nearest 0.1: 10.4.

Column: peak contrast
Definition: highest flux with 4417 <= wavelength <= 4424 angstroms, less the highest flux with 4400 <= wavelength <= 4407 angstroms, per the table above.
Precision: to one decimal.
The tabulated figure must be -0.6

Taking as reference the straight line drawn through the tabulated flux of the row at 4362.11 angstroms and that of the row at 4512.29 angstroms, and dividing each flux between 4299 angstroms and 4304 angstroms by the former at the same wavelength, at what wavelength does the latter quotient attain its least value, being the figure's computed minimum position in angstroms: 4299.29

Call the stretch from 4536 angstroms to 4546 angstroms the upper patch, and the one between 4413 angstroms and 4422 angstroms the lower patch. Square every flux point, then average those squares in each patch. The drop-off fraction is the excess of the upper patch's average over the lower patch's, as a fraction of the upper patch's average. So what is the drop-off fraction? 0.12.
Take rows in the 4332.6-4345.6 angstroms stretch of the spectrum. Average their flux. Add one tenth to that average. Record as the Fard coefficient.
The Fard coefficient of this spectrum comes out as 7.12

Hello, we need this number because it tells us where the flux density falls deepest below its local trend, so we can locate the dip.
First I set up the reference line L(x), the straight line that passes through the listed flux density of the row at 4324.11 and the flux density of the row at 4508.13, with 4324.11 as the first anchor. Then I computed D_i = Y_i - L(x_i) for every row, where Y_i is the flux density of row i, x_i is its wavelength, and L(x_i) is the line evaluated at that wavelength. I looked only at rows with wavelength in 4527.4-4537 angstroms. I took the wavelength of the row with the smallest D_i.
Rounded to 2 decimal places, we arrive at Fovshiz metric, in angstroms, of 4531.03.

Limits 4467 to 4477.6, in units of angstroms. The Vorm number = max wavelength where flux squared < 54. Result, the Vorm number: 4474.01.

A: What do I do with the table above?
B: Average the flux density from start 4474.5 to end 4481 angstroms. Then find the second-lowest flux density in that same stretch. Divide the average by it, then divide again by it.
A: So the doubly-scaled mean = 0.144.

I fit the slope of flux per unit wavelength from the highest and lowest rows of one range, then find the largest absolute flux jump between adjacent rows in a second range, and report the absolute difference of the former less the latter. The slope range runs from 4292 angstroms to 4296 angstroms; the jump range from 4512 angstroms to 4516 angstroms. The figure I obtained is 0.77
